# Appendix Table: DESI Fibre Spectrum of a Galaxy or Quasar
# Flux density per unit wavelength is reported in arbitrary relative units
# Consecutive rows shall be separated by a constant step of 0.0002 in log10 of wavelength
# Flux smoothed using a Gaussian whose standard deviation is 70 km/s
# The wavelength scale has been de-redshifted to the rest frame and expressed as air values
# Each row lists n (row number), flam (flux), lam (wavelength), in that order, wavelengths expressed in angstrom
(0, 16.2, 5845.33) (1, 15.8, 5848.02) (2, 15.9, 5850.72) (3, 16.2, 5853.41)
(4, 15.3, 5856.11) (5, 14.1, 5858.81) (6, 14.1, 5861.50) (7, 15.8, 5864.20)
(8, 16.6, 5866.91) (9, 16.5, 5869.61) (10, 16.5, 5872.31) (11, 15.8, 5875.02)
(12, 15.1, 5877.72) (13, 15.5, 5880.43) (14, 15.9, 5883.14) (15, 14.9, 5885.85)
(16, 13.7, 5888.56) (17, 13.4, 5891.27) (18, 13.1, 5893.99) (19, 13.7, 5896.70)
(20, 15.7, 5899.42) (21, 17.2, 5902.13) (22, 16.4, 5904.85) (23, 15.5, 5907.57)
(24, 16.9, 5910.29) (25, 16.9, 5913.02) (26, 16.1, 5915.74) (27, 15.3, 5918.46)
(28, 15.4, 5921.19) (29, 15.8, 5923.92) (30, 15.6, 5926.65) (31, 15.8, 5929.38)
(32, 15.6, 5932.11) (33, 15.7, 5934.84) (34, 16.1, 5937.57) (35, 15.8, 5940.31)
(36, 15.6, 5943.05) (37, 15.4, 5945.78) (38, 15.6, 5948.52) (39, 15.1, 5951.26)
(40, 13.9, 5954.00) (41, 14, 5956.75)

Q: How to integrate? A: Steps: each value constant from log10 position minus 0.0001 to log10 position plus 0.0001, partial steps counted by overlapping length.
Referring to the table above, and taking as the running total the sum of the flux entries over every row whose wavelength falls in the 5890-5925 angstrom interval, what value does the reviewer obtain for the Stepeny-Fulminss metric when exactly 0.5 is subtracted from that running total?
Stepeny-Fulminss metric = 201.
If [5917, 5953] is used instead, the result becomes 202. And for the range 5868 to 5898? 164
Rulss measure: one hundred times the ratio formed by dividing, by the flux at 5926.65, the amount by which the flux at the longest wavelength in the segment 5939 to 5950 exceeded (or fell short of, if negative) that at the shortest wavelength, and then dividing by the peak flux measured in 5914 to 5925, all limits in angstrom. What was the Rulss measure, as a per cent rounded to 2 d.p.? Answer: -0.08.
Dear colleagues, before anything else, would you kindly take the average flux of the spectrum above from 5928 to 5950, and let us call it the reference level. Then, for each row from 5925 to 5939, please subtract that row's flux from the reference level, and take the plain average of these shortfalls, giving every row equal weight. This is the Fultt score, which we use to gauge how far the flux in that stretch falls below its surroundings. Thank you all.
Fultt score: -0.1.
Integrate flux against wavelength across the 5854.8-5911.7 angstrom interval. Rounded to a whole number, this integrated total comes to 872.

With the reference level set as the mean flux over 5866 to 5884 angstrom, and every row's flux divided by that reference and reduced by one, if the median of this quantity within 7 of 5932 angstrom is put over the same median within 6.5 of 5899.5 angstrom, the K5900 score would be 1.0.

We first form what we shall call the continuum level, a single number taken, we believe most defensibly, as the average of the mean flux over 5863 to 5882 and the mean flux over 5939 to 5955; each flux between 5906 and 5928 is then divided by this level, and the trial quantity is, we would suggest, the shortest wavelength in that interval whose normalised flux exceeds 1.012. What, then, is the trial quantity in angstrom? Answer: 5910.29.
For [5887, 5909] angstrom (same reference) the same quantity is 5902.13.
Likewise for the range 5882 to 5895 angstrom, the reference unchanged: 5883.14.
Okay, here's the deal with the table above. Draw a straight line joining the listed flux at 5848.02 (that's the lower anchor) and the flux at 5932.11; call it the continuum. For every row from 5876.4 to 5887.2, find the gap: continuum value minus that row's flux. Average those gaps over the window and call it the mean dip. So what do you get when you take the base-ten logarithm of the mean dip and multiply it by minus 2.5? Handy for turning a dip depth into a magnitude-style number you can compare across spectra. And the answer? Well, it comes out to 1.1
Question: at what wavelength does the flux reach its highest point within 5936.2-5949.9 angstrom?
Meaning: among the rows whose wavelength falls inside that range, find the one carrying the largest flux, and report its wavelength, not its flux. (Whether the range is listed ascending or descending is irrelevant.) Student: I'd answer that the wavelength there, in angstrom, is 5937.57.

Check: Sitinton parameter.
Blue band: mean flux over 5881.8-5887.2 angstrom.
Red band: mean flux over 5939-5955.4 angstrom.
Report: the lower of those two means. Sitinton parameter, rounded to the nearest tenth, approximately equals 15.2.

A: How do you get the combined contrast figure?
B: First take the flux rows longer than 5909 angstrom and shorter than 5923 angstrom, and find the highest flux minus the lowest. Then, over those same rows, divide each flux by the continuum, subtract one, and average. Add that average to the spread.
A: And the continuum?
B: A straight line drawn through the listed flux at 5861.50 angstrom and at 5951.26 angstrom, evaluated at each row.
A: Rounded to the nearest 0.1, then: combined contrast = 1.7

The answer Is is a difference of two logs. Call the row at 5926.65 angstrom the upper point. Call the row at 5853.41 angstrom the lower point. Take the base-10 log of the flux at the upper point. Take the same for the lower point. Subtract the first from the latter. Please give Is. 0.02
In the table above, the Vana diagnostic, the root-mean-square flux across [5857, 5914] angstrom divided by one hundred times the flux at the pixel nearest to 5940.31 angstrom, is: 0.0098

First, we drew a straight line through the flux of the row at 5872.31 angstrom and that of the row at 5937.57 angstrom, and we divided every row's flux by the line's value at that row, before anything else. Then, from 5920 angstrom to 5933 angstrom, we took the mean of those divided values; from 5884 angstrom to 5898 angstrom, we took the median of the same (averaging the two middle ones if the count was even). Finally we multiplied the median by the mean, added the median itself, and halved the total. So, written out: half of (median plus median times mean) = 0.82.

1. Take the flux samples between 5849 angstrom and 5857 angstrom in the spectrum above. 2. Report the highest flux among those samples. 16.2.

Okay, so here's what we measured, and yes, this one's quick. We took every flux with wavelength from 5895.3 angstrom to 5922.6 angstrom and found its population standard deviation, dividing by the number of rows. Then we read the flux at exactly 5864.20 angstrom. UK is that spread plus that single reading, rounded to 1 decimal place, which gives 16.8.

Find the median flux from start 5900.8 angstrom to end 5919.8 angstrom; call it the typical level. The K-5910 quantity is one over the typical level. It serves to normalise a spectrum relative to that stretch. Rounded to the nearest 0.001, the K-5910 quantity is 0.061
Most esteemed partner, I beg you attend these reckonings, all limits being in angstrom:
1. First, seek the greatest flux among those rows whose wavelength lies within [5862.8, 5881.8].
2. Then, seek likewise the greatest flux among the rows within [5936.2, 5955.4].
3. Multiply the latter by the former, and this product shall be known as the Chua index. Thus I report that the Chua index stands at 267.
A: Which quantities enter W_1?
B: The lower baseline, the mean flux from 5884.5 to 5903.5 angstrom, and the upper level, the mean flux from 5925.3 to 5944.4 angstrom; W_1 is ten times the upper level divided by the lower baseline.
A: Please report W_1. 10.8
